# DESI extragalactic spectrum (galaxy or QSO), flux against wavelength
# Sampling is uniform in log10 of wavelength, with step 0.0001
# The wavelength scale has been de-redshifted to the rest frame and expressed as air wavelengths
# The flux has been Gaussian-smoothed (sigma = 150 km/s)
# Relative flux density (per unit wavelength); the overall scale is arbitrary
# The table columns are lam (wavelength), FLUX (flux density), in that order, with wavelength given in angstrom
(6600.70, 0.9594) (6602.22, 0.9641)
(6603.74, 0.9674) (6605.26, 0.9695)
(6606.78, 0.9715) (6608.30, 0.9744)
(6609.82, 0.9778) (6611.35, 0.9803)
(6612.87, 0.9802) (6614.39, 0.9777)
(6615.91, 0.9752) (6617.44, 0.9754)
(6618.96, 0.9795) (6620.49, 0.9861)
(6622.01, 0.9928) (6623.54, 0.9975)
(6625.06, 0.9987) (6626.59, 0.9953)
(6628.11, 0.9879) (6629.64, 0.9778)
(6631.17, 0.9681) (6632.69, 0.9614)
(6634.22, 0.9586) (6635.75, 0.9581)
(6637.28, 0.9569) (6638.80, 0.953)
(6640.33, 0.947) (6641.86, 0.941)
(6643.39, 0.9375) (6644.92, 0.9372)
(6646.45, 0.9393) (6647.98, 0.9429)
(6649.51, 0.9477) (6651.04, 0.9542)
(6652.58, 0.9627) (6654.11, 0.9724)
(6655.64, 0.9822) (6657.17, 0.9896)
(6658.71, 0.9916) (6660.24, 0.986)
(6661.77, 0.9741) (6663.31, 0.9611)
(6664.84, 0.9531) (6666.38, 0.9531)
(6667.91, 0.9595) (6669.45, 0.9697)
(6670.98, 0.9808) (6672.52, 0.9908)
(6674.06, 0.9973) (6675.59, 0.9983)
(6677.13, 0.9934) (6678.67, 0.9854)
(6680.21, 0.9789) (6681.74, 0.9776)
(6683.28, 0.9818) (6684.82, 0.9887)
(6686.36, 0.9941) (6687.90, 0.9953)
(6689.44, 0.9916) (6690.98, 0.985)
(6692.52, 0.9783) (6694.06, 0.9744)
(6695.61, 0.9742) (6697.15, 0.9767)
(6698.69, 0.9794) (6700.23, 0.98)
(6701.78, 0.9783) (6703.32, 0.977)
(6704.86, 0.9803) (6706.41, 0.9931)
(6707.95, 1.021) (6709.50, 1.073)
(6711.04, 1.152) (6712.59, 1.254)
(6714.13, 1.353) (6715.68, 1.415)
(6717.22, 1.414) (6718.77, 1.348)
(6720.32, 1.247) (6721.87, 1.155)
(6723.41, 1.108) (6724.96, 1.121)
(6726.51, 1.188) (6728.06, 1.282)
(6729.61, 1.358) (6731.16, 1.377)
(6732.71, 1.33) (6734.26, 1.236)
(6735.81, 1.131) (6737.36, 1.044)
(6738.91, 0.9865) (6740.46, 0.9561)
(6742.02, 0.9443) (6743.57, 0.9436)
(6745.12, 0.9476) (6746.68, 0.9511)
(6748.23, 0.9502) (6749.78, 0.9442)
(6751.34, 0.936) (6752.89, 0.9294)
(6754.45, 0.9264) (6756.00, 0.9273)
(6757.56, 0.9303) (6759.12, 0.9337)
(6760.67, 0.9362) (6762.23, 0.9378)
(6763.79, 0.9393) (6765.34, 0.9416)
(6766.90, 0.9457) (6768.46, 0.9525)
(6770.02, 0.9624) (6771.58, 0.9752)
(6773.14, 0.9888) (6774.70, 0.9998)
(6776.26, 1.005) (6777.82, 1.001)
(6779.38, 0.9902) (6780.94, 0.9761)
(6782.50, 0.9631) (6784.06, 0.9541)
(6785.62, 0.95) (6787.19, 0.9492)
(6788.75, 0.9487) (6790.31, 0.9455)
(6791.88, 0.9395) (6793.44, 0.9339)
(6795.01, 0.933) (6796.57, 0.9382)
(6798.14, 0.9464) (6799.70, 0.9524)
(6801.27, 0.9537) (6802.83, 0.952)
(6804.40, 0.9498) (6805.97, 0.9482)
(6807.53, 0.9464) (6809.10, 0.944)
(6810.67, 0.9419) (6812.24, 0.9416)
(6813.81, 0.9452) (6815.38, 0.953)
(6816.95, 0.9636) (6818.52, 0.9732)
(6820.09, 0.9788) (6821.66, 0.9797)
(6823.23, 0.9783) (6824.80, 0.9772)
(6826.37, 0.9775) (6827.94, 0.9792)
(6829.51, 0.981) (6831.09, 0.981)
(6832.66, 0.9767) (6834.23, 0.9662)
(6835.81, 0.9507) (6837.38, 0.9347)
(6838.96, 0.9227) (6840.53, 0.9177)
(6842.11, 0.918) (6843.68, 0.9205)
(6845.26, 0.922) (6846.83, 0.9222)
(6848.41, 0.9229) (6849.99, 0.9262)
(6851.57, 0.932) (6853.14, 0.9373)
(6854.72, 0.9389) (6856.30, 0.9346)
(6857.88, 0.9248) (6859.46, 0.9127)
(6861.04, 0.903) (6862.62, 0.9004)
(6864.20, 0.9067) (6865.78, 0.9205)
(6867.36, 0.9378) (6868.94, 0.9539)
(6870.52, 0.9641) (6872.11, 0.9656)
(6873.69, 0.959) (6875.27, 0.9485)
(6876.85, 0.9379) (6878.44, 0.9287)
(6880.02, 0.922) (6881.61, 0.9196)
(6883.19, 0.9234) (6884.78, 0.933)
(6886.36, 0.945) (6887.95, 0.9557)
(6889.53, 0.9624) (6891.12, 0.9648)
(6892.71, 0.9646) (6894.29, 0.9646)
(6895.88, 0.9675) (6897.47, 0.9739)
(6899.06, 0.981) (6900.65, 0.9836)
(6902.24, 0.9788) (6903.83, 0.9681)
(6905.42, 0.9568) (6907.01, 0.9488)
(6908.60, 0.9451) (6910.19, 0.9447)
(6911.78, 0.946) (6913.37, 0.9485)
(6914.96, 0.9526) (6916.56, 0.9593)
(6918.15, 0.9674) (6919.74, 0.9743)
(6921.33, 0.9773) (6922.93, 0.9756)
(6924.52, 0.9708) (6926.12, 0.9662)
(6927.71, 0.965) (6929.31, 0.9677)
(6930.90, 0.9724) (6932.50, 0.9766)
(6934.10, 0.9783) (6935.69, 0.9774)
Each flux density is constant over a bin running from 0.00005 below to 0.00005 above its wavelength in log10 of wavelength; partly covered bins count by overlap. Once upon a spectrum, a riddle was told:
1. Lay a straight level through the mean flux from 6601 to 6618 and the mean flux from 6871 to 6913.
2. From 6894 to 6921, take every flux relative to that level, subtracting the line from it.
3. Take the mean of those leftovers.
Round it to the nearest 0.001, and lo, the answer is 0.010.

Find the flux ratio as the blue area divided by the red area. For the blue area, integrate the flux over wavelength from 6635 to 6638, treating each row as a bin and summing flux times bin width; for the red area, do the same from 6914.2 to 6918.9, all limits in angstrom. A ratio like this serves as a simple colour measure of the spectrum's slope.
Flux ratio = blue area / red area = 0.64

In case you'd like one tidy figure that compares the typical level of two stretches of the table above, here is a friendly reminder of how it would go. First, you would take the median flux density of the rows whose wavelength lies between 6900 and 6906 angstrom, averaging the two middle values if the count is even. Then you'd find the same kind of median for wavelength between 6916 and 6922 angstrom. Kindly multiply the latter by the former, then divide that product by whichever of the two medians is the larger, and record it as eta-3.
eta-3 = 0.97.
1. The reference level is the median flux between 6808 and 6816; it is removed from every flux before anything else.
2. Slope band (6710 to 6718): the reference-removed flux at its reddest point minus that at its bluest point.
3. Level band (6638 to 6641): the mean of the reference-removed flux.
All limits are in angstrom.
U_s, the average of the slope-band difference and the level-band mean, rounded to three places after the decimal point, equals 0.134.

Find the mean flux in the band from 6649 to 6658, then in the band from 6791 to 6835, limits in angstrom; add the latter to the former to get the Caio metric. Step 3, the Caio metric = 1.926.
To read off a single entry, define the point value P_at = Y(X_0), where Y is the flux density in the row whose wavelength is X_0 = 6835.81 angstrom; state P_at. 0.9507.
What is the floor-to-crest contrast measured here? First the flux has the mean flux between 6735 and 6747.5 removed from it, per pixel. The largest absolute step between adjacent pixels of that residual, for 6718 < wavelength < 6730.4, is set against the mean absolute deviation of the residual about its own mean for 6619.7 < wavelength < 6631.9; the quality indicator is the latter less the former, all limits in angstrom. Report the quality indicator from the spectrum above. -0.093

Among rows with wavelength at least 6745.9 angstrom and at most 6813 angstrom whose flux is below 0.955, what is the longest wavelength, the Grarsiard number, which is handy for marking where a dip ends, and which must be 6812.24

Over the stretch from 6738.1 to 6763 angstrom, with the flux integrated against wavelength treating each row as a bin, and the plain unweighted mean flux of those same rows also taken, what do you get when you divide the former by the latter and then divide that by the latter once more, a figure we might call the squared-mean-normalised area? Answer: 26.4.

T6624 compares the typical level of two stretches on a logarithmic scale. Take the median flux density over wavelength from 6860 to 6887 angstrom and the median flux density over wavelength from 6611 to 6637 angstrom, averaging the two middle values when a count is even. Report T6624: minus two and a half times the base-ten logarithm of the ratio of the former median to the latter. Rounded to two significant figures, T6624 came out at 0.053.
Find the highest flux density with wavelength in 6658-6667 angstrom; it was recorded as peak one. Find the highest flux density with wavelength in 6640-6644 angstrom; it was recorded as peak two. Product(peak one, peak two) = 0.94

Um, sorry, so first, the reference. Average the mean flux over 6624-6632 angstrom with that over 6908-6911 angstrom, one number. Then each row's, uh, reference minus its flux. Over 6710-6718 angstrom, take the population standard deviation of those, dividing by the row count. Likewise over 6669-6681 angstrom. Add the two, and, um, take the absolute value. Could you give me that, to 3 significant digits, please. 0.111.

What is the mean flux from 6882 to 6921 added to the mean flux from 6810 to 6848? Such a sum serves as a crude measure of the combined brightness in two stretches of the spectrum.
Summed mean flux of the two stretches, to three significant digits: 1.91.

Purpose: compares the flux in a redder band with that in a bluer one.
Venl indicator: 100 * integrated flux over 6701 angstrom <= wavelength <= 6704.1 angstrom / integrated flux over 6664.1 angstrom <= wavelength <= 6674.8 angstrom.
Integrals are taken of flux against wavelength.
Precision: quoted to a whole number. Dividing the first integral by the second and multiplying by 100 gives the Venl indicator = 29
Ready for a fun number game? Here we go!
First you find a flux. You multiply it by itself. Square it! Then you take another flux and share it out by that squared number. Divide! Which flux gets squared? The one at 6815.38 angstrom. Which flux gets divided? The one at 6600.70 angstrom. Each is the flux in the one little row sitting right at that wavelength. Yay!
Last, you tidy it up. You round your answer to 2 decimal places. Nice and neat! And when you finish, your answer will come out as 1.06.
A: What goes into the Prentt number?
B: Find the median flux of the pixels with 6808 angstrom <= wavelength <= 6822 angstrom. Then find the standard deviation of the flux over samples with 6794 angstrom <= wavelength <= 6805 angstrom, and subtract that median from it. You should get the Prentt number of -0.95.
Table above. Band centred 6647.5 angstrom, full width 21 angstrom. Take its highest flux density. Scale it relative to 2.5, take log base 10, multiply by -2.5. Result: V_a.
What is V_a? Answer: 1.01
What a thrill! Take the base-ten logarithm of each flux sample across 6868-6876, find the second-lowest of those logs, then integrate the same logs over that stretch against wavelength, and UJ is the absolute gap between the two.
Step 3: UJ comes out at 0.13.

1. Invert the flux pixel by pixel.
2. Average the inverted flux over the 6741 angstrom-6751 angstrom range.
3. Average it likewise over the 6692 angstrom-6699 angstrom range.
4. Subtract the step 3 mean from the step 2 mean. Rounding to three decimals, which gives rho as 0.032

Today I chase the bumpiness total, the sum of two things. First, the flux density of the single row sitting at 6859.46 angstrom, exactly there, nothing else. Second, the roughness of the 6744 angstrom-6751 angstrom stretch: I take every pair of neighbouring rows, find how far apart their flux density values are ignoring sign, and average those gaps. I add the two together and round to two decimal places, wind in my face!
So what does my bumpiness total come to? 0.92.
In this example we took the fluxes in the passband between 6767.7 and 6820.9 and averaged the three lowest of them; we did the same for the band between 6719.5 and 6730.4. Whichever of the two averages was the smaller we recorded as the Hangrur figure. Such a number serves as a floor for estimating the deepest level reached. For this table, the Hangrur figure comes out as 0.935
